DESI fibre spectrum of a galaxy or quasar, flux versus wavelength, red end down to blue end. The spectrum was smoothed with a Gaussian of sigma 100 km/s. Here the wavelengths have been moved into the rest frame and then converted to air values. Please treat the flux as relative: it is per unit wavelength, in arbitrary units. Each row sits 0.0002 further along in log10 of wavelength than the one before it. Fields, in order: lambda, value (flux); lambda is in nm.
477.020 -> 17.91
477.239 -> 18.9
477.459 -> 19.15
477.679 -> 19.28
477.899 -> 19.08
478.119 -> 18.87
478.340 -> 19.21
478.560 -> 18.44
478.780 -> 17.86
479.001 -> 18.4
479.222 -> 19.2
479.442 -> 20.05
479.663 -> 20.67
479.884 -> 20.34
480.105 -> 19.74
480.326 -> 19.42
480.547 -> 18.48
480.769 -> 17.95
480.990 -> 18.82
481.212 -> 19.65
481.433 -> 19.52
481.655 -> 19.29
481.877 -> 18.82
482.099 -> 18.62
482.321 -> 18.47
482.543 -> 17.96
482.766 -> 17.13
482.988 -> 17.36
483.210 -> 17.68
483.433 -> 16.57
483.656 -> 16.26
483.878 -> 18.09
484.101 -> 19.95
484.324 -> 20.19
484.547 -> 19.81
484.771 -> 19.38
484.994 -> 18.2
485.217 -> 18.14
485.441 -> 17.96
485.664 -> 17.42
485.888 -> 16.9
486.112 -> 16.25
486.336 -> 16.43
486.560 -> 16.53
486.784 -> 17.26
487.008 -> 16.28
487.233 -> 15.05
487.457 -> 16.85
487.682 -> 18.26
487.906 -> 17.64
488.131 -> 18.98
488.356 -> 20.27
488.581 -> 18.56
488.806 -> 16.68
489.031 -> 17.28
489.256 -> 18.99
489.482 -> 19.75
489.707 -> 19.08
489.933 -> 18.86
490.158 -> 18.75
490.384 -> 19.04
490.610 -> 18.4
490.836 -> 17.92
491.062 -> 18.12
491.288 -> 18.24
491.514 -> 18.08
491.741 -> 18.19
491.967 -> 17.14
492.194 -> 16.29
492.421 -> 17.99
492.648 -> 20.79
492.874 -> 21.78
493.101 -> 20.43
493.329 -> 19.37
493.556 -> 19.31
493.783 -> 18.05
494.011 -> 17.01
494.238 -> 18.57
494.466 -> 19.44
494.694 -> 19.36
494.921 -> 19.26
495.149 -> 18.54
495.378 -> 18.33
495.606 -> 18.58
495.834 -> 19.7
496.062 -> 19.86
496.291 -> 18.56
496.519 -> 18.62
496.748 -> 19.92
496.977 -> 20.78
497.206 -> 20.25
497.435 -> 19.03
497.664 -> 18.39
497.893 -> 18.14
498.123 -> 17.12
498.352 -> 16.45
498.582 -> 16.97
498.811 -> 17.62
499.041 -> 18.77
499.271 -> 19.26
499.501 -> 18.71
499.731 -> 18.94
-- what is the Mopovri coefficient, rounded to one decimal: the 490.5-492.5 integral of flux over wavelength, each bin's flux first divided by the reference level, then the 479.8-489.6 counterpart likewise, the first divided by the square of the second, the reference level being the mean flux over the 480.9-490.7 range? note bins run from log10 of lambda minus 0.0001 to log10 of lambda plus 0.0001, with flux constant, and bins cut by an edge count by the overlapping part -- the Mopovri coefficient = 0.0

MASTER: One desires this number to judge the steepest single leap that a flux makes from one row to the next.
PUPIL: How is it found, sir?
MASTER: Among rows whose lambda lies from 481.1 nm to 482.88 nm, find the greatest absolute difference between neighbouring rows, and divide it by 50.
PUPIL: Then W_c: 0.017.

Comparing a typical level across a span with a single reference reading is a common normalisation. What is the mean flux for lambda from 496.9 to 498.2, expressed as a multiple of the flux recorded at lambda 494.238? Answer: 1.02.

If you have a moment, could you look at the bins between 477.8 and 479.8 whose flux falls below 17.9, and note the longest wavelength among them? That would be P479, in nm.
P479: 478.780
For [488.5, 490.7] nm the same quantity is 489.031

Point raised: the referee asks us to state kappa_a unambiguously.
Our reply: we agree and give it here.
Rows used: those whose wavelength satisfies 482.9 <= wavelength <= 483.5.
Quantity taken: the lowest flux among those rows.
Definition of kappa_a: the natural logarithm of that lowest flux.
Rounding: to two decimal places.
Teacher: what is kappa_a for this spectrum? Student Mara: 2.81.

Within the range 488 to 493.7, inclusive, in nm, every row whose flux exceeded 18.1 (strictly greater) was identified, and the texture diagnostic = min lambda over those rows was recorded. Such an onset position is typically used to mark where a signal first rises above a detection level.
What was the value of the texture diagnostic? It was 488.131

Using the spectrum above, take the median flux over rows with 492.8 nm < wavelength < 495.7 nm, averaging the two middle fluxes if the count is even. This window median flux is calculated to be 19.3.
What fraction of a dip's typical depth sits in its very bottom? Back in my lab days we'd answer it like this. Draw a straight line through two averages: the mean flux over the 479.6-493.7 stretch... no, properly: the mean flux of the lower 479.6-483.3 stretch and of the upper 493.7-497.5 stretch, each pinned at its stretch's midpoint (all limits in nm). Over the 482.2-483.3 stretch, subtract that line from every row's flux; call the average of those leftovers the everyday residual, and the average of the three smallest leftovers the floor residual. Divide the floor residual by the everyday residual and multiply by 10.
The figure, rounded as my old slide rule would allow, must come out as 13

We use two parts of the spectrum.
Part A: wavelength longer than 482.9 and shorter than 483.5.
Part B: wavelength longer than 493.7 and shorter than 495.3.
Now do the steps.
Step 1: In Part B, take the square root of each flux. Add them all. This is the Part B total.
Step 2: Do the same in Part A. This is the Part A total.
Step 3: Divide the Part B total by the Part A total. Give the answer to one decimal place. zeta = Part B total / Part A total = 2.4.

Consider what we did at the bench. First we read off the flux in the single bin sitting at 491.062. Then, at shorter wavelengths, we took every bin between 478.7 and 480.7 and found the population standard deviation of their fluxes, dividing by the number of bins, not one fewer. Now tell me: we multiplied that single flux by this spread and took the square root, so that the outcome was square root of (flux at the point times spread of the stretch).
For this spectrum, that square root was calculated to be 4.0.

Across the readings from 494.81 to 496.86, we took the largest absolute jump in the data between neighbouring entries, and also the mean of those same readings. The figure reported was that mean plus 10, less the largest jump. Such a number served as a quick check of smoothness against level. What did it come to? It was 27.7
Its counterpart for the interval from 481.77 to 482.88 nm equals 27.4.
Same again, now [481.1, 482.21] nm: 28.7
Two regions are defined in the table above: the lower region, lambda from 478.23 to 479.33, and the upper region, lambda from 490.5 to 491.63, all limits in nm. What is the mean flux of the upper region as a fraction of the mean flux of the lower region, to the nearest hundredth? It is 0.97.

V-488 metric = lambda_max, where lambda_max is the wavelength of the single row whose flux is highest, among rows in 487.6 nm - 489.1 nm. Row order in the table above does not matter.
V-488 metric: 488.356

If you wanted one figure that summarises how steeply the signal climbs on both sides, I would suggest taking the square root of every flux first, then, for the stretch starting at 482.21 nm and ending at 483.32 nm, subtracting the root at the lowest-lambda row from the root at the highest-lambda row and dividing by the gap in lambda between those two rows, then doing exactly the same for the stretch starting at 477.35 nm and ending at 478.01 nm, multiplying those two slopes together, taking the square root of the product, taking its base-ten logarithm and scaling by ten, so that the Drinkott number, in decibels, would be -13.6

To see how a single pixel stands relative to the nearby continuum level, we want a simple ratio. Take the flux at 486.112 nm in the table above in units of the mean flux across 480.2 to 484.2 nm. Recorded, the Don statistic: 0.89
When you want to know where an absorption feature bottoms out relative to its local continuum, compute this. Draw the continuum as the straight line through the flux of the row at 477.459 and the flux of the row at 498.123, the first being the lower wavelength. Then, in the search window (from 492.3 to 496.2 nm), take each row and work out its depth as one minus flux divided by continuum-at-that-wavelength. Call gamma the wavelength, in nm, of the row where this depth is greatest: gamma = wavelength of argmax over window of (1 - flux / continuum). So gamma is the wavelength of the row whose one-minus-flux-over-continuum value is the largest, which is 494.011 nm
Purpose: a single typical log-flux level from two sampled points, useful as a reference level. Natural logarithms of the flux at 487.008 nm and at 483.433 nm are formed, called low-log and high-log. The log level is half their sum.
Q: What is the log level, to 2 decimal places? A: 2.80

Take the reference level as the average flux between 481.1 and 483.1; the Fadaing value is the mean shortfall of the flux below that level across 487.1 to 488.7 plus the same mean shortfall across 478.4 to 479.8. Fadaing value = 0.02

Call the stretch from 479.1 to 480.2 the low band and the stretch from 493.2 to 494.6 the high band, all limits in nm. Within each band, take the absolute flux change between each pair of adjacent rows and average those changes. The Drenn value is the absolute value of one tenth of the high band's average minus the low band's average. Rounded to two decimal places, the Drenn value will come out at 0.50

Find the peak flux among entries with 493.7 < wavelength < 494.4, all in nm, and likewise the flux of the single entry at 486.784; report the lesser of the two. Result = 17.3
